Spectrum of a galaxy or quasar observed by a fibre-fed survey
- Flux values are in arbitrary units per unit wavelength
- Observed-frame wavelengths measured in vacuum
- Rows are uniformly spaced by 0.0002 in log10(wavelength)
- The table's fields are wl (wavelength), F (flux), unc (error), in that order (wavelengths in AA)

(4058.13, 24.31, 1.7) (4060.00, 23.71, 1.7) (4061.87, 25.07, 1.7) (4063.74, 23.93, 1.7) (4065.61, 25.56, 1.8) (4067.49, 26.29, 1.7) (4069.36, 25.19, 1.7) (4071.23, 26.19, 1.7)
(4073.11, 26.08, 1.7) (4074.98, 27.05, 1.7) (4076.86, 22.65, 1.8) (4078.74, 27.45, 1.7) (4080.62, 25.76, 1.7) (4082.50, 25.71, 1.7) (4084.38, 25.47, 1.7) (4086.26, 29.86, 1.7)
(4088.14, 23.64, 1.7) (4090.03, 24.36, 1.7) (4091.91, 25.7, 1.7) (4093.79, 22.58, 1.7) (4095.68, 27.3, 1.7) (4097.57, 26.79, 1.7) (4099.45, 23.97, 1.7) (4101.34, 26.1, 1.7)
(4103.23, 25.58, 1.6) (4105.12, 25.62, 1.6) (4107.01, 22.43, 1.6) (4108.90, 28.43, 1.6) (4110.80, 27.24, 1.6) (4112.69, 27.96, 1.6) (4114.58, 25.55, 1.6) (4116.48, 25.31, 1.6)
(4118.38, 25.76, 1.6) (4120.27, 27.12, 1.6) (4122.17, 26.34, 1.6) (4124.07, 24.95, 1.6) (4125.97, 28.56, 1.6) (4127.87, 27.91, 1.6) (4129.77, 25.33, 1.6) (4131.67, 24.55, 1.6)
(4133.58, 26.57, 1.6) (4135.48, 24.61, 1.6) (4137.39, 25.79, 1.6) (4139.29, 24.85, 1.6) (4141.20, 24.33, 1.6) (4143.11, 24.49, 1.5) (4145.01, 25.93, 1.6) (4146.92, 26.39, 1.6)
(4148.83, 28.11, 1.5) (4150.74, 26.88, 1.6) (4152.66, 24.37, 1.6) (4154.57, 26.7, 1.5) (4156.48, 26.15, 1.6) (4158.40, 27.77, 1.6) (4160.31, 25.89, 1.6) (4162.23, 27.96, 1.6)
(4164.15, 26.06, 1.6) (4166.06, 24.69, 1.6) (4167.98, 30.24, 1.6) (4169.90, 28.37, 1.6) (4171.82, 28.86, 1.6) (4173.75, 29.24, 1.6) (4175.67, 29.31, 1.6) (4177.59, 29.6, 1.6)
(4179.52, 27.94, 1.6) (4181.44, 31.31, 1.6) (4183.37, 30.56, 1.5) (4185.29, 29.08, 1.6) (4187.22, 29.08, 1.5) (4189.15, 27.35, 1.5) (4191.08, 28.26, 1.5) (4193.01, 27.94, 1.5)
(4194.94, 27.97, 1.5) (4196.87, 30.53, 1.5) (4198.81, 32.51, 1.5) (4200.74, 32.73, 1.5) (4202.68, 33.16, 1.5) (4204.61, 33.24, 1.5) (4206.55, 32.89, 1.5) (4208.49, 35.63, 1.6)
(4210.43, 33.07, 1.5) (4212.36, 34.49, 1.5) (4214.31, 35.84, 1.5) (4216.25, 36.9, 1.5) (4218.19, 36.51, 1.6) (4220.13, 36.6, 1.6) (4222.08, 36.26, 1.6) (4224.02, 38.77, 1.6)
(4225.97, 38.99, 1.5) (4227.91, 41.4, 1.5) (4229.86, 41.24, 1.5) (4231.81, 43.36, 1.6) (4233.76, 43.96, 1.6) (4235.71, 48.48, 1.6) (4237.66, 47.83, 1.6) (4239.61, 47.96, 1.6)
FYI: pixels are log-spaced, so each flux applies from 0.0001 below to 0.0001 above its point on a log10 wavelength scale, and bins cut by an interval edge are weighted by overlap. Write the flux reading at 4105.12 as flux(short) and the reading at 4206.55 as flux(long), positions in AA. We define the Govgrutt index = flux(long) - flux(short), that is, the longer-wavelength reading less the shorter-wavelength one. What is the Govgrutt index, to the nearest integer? 7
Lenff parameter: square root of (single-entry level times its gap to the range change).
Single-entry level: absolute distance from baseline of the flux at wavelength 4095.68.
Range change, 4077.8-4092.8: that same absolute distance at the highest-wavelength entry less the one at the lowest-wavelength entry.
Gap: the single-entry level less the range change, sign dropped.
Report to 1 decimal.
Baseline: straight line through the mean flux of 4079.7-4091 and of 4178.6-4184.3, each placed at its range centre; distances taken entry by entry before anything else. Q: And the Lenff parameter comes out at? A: 1.7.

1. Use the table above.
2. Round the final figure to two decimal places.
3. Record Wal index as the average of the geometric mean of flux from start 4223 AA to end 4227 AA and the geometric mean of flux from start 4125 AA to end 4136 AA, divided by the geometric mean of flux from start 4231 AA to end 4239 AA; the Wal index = 0.71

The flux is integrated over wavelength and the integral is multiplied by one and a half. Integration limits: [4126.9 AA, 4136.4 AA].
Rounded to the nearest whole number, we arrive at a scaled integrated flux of 368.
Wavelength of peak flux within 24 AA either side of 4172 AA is 4181.44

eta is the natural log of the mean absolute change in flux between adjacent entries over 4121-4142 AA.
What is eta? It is 0.45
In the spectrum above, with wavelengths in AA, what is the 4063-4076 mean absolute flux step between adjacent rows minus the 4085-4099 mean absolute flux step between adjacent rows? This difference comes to -1.8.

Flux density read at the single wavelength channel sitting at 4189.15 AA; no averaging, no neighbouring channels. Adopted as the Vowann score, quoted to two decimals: 27.35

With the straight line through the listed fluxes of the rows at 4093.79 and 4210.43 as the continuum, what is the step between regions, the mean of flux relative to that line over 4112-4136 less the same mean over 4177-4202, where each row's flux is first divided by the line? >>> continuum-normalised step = 0.086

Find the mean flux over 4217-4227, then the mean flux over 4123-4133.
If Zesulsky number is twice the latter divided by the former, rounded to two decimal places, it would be 1.40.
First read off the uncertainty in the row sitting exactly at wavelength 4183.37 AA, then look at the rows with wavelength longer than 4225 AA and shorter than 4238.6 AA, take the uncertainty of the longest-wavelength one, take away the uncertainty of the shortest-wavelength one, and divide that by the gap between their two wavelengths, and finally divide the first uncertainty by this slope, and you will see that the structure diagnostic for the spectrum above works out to 175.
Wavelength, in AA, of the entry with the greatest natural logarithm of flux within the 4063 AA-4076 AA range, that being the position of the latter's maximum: 4074.98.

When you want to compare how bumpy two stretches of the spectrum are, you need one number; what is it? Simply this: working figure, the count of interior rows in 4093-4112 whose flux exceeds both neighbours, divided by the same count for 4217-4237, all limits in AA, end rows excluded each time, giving 2.0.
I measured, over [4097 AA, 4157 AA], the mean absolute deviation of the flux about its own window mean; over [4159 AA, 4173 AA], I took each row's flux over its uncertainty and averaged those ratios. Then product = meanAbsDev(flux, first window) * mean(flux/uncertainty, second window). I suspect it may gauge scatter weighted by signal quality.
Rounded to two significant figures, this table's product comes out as 19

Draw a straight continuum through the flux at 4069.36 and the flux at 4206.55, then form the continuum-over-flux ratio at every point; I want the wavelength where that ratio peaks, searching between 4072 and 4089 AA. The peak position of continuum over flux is 4076.86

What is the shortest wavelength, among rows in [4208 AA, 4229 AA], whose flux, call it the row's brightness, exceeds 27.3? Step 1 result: 4208.49 AA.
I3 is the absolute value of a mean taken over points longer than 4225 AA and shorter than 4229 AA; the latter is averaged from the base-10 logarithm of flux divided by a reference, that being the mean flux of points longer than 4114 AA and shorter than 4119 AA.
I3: 0.20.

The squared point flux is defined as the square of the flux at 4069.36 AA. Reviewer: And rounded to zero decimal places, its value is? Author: 635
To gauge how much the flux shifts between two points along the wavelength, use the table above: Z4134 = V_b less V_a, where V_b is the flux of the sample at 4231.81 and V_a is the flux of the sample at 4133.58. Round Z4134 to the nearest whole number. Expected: 17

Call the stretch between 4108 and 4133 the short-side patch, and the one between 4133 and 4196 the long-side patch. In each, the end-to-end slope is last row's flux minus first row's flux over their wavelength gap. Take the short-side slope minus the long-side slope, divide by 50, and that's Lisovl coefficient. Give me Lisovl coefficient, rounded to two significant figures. -0.0039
